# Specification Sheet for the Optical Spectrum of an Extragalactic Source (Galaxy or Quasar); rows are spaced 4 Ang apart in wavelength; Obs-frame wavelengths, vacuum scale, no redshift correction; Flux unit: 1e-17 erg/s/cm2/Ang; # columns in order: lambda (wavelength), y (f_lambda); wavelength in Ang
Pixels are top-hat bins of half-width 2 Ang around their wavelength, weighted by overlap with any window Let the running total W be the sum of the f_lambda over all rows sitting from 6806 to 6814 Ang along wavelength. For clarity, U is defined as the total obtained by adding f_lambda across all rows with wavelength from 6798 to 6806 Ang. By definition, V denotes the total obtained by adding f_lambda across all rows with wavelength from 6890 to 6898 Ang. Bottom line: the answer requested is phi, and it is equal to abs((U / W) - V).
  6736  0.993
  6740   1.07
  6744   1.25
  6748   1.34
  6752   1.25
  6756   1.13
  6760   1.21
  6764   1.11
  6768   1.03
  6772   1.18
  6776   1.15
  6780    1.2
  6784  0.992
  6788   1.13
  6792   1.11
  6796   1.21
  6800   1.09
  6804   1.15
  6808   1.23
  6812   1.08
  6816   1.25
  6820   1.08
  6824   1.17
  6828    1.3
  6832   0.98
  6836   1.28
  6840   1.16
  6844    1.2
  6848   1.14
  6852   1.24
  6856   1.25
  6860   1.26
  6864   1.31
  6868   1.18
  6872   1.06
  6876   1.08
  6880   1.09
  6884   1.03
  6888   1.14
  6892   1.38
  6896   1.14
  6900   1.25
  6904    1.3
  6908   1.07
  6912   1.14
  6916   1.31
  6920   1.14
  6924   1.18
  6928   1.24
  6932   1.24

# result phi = 1.55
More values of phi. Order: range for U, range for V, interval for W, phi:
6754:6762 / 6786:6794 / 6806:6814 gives 1.23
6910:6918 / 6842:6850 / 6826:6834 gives 1.27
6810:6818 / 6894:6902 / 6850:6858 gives 1.45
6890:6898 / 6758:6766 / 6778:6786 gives 1.17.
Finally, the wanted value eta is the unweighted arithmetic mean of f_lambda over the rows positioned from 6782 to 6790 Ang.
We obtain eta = 1.06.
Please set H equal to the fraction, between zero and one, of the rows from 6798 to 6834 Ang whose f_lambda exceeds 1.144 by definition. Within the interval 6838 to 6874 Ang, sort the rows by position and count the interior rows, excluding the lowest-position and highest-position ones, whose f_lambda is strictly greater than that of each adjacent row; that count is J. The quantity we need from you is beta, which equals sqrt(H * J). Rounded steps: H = 0.56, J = 2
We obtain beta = 1.05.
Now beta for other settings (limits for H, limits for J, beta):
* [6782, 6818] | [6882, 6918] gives 0.94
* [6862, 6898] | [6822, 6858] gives 1.00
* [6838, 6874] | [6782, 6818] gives 1.53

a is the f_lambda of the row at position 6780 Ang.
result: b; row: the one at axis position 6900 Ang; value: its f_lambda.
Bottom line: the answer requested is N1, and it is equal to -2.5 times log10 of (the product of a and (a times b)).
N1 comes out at -0.64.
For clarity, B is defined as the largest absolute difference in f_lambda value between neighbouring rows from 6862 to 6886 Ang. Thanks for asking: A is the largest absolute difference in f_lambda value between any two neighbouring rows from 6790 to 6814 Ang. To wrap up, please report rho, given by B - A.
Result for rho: -0.02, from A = 0.15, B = 0.13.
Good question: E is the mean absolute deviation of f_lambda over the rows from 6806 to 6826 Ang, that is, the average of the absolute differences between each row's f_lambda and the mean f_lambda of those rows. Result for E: 0.066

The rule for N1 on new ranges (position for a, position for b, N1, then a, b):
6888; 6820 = -0.37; 1.14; 1.08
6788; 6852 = -0.50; 1.13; 1.24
